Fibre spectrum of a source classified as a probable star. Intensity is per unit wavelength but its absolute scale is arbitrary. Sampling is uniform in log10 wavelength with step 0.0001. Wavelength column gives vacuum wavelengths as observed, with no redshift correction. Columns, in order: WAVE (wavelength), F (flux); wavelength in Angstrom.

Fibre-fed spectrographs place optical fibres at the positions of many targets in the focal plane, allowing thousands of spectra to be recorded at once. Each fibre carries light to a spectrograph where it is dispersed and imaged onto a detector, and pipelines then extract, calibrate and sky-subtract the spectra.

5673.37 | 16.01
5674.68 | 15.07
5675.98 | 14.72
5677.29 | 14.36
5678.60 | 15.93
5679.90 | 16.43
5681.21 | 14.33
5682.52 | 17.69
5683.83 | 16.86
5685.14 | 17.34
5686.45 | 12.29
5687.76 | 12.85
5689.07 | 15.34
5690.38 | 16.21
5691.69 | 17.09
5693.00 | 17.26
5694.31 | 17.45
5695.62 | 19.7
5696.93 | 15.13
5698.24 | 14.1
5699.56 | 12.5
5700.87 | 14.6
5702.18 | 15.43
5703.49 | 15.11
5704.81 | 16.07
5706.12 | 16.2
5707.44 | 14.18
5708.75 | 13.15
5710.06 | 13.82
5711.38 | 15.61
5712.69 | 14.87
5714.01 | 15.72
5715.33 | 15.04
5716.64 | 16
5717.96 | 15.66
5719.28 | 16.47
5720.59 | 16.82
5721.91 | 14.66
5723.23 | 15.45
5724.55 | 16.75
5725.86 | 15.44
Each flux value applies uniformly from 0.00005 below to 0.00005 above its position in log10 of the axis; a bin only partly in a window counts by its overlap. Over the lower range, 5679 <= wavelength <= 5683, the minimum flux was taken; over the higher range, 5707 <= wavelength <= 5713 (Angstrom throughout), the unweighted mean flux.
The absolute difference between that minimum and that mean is 0.0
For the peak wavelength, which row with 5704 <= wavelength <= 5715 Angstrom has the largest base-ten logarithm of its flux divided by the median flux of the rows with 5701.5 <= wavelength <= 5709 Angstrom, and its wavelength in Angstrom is 5706.12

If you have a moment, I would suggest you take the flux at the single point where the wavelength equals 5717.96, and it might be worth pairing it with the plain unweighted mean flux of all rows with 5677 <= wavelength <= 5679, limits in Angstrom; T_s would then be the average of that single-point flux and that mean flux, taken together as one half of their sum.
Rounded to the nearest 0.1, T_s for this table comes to 15.4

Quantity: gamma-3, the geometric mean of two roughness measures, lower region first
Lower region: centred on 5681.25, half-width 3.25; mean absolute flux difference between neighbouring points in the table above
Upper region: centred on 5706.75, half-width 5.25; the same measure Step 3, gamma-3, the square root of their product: 1.30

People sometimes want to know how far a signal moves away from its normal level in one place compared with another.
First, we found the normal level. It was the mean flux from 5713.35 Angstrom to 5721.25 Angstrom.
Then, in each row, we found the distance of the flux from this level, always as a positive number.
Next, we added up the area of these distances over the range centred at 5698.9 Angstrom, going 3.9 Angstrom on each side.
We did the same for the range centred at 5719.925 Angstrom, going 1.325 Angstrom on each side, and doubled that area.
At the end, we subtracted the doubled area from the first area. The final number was 12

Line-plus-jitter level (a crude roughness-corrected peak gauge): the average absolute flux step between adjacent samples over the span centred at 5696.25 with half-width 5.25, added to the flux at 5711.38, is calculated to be 17.3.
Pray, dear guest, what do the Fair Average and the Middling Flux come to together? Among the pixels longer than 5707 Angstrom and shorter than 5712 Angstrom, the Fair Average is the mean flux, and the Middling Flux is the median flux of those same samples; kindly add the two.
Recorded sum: 28.2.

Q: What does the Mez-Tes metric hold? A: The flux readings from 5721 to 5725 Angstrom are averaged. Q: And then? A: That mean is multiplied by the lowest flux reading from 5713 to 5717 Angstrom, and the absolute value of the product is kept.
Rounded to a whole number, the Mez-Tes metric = 235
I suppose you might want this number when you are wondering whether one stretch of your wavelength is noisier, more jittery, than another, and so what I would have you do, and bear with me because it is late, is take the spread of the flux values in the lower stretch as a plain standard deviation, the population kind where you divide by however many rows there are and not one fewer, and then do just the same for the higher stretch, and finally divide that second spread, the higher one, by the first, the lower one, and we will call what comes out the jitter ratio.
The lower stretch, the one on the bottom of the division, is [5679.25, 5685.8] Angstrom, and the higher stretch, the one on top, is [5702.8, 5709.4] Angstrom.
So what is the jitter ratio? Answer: 1.0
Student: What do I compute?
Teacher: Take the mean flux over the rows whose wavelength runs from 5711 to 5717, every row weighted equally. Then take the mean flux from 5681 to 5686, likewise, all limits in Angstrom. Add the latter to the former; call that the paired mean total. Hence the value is 32.0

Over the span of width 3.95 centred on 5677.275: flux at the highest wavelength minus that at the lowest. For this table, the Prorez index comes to 1.2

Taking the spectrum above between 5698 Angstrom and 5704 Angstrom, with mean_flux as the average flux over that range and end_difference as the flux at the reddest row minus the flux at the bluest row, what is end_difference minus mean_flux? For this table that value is -13.3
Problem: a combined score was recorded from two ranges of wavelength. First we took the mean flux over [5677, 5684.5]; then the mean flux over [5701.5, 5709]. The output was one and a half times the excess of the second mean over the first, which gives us -1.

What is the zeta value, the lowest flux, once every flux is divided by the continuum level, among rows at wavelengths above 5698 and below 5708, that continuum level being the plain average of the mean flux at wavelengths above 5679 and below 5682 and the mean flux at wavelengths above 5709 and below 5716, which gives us 0.82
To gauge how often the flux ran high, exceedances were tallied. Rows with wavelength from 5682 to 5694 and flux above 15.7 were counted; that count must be 6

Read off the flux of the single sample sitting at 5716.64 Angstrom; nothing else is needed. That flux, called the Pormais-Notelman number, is 16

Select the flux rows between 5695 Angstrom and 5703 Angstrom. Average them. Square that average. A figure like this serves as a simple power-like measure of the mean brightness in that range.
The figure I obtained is 232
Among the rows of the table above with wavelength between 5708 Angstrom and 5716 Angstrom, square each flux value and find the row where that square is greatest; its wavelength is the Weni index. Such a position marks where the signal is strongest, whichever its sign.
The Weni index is 5714.01 Angstrom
